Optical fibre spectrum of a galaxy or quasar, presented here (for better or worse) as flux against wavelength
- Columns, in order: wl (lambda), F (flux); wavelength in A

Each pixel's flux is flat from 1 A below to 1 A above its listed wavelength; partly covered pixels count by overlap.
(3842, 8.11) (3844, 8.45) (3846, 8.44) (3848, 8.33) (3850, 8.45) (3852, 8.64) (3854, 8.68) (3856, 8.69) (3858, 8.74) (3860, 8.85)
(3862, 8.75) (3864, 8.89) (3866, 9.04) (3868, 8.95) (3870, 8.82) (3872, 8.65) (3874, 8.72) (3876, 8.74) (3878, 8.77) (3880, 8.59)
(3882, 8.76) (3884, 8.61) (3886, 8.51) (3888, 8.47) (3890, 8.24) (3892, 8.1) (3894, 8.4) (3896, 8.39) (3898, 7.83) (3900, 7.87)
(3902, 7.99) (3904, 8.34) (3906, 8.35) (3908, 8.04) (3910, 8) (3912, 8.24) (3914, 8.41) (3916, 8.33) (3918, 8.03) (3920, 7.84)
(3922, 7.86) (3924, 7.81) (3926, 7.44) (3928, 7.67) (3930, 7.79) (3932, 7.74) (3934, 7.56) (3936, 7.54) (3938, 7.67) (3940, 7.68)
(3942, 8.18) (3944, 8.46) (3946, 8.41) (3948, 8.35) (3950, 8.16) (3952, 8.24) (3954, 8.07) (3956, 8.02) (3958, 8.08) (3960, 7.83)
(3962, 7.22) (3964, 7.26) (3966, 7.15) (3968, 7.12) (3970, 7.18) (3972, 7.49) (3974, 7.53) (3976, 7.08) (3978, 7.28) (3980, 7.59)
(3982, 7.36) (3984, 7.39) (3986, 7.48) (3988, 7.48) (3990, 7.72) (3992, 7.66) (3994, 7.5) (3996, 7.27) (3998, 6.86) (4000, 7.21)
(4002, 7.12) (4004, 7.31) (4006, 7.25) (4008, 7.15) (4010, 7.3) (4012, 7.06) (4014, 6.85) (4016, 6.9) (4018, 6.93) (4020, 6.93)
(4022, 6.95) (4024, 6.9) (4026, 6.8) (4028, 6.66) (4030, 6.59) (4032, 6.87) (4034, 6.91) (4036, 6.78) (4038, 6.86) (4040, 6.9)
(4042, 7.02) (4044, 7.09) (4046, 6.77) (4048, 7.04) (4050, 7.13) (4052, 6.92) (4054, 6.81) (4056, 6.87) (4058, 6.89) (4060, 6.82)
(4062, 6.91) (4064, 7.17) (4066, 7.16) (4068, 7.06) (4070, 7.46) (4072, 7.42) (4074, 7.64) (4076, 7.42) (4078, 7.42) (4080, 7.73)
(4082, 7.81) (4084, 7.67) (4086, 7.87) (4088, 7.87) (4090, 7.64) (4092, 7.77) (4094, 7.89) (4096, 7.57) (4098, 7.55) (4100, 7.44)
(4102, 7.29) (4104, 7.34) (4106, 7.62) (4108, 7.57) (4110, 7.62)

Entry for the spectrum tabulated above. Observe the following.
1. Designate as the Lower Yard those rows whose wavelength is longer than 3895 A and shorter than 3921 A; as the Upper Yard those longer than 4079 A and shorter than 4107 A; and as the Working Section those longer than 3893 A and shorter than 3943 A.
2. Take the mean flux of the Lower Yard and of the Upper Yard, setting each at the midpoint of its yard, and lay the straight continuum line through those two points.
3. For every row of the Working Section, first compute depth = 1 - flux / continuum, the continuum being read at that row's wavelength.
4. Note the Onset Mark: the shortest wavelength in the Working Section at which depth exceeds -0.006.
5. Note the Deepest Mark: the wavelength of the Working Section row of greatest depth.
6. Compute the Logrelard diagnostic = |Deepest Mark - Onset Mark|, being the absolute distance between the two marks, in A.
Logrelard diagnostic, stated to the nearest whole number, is 28 A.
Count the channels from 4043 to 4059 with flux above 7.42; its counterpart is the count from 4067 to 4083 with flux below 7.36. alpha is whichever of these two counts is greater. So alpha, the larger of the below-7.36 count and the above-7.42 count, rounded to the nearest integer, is 1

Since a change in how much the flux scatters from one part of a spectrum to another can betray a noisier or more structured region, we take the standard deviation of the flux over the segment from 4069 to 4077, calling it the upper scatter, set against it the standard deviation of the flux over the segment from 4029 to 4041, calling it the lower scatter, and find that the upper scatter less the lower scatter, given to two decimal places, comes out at -0.02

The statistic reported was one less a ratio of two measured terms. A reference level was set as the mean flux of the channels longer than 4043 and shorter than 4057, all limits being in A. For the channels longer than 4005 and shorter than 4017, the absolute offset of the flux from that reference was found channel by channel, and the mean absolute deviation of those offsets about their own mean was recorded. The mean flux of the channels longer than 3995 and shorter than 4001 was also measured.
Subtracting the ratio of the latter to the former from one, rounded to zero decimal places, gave -70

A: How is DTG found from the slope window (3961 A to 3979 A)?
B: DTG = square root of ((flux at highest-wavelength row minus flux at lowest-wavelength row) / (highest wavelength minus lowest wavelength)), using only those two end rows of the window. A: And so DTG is 0.06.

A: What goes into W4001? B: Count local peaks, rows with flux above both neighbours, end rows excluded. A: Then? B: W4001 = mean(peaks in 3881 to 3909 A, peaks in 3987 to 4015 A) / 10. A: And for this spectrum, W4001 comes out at 0.30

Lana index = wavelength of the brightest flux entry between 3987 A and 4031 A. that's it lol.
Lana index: 3990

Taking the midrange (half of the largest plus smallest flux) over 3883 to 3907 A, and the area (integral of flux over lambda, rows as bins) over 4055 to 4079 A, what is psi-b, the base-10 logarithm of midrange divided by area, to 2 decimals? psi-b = -1.32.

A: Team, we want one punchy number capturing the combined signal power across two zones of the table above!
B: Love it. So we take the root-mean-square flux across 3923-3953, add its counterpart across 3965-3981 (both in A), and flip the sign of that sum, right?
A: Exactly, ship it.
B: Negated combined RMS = -15.2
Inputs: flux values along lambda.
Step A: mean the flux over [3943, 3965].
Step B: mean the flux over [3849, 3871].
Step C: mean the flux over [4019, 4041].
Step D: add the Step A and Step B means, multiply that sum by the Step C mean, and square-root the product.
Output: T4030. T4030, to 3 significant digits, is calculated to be 10.7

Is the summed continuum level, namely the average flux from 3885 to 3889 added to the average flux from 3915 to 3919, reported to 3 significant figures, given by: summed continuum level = 16.7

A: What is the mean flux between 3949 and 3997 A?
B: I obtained 7.55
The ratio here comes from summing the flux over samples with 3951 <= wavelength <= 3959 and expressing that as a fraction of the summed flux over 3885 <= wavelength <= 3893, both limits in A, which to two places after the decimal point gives 0.97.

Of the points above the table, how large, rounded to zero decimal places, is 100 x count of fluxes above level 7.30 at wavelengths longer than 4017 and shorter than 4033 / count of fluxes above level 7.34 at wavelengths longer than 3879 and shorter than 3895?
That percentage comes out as 0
